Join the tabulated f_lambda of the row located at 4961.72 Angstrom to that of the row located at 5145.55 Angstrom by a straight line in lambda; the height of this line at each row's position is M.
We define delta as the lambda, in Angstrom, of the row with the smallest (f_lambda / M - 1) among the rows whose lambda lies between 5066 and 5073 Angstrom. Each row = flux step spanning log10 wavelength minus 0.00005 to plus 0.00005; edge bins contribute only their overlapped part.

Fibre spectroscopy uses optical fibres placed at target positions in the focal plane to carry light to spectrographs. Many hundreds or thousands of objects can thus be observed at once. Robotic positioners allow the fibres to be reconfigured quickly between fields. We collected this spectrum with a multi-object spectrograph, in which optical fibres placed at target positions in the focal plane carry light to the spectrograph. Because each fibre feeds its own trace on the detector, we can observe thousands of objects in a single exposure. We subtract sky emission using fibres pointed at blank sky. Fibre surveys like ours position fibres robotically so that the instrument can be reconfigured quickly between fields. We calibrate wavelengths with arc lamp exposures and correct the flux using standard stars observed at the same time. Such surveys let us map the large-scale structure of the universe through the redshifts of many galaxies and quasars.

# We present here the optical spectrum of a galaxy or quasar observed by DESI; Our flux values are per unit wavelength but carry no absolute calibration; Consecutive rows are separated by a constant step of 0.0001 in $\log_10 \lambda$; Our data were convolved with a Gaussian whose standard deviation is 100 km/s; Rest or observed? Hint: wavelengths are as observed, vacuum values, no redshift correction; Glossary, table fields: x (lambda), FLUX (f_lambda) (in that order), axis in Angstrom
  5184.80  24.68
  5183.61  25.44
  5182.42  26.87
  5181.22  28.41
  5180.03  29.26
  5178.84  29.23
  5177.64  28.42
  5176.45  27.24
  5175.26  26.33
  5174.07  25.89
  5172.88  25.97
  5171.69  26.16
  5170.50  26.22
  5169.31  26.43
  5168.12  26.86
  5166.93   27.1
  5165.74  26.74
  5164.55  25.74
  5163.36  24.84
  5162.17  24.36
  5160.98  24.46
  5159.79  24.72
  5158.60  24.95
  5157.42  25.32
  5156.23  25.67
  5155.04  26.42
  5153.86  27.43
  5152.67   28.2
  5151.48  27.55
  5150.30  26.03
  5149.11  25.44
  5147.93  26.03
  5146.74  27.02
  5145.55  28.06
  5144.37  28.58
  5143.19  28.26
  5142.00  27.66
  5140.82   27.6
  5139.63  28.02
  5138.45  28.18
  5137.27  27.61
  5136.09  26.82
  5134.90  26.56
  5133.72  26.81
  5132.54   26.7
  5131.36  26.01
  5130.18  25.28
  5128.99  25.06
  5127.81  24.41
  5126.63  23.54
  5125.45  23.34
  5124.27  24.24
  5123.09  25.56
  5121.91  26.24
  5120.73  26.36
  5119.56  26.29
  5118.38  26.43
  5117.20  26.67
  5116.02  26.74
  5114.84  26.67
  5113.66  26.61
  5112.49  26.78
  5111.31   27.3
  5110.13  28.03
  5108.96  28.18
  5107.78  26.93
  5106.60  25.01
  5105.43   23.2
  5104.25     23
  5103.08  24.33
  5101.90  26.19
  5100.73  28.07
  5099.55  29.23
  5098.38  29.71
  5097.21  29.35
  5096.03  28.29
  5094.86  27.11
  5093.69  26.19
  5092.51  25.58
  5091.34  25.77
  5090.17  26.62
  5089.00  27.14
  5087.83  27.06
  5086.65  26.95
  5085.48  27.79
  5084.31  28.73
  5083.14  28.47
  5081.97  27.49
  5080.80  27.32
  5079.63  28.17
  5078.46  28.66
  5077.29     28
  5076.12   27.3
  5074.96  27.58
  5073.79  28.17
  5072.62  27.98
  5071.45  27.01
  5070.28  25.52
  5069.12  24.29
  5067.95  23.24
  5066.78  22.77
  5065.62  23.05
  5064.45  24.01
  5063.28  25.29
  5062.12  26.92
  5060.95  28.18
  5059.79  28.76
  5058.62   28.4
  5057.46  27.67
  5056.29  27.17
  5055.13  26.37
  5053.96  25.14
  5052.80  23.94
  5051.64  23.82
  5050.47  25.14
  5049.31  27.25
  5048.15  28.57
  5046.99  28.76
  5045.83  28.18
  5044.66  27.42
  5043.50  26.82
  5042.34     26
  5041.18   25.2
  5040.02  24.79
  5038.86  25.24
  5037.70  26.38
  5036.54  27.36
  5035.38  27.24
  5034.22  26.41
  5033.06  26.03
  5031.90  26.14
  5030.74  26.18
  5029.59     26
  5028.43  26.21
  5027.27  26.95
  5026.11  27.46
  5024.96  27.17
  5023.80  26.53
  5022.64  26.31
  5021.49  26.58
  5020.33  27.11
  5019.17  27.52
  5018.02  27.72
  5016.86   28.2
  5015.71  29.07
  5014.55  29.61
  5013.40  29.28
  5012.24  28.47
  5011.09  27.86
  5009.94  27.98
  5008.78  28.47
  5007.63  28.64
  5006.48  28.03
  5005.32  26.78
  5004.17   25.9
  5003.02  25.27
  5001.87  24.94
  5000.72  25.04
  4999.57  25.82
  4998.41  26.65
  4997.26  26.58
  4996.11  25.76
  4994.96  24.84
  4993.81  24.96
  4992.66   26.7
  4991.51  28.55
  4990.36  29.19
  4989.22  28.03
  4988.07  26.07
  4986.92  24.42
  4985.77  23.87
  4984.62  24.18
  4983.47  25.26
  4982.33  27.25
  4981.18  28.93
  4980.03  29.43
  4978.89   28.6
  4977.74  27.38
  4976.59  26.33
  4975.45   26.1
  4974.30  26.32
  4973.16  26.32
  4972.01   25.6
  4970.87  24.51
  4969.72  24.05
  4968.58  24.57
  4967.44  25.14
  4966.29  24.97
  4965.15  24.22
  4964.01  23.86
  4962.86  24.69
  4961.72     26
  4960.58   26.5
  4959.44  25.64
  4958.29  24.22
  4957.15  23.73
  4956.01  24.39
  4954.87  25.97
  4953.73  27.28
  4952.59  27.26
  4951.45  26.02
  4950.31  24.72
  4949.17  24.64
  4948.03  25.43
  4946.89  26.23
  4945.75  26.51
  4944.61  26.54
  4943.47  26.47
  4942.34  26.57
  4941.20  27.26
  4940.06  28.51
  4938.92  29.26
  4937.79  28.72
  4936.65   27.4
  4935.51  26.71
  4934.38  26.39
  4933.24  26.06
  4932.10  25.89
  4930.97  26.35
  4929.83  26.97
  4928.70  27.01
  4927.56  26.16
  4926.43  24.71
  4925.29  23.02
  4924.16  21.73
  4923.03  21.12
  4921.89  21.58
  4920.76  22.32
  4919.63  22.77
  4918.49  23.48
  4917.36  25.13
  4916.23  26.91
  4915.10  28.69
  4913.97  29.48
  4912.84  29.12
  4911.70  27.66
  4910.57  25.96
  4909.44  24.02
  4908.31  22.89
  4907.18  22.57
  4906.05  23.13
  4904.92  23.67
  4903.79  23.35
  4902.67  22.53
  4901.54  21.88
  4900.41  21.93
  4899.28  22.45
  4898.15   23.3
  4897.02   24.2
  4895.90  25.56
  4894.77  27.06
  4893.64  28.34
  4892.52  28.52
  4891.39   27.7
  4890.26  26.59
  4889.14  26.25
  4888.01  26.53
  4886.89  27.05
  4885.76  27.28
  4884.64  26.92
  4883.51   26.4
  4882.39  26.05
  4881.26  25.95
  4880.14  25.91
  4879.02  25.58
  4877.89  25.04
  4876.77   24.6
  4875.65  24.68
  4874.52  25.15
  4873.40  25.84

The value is 5066.78 Angstrom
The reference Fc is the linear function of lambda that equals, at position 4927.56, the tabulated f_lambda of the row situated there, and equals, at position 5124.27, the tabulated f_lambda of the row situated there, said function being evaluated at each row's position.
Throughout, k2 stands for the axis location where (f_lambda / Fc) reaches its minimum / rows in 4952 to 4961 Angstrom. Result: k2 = 4957.15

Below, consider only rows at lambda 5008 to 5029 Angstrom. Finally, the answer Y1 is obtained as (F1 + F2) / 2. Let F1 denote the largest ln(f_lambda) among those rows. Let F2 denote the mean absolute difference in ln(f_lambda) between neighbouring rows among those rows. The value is 1.703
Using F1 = 3.39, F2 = 0.017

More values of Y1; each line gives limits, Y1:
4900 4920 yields 1.711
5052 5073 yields 1.698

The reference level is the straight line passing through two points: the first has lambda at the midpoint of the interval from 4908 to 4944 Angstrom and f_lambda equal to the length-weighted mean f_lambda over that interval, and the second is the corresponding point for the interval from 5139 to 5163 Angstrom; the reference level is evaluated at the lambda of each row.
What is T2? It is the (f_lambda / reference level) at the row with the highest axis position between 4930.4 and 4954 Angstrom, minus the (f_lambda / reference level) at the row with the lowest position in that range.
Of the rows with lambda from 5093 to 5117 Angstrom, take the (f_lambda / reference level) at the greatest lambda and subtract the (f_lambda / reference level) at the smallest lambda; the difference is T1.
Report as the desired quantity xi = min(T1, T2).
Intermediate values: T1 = 0.02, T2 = 0.033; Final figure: 0.02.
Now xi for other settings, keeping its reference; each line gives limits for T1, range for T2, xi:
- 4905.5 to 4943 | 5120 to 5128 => -0.07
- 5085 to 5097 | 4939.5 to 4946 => -0.08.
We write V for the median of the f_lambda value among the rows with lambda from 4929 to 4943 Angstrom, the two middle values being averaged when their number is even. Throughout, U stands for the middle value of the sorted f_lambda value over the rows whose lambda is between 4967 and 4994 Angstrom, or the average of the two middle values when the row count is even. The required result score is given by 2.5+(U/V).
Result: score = 3.48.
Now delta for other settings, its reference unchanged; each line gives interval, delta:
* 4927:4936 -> 4932.10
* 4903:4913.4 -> 4907.18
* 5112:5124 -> 5123.09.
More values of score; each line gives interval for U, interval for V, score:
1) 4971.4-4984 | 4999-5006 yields 3.53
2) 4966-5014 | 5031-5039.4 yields 3.50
